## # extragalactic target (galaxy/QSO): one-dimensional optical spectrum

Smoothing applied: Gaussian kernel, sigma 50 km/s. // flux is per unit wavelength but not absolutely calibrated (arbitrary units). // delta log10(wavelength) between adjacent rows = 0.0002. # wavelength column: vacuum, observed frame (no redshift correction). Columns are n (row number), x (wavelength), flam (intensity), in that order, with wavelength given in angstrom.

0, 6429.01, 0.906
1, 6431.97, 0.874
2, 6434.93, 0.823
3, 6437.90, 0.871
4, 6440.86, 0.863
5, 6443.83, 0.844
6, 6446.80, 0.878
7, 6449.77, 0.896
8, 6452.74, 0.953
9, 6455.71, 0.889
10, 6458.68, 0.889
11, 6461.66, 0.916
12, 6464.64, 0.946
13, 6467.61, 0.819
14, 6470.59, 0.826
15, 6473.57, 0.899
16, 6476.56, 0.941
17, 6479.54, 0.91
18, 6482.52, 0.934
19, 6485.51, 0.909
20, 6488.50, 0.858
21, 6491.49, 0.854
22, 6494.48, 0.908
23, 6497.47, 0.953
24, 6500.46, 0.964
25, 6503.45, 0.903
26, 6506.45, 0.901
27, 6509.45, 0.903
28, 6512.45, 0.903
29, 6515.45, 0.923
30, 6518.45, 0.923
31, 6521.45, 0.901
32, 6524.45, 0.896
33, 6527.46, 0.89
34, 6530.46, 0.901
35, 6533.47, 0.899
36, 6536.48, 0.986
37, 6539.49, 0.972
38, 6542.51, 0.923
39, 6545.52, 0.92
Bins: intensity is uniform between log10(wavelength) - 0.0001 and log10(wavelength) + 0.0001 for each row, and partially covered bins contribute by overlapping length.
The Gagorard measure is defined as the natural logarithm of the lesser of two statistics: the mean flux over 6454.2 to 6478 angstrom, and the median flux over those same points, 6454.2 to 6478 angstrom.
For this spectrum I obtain -0.116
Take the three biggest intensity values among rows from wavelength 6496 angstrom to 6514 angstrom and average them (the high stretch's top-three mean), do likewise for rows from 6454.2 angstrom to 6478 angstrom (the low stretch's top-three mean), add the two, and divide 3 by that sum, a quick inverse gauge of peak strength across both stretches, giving 1.60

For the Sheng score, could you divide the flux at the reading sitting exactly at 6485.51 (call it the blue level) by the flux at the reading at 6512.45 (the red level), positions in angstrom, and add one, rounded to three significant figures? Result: 2.01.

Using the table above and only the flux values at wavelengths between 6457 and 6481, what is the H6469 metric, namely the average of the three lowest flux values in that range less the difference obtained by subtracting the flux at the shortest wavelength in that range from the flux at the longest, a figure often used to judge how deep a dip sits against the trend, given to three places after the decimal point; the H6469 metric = 0.824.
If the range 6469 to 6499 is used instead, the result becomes 0.719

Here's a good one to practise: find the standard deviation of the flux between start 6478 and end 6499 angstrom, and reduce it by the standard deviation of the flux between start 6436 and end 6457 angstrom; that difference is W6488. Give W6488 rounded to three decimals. 0.002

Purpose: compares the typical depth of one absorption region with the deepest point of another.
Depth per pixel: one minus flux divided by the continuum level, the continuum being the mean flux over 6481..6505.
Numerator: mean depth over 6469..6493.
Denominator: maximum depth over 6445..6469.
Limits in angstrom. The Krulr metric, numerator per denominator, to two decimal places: 0.21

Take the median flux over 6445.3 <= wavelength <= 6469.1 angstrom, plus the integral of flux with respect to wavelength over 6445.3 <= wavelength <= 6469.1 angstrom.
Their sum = 22.3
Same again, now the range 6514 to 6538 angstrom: 22.9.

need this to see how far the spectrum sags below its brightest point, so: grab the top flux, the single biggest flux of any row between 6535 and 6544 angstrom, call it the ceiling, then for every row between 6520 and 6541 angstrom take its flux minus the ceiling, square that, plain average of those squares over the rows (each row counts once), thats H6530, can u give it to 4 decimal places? 0.0056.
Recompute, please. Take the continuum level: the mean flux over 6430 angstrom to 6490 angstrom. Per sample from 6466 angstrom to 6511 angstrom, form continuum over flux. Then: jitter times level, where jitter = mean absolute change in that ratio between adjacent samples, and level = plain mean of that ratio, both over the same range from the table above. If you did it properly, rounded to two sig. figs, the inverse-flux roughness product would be 0.033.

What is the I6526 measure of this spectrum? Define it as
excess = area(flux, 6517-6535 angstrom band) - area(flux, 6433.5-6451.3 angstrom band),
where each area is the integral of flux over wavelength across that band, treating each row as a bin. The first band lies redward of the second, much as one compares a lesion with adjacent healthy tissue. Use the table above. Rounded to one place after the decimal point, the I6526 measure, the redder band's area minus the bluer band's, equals 0.9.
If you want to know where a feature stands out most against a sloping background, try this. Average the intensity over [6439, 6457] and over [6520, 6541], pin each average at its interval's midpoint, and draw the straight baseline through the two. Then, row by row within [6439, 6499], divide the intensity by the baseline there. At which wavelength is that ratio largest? 6452.74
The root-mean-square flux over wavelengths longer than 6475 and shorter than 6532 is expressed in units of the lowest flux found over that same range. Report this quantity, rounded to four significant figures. 1.065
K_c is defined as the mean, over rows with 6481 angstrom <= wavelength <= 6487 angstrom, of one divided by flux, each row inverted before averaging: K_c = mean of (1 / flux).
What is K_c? 1.09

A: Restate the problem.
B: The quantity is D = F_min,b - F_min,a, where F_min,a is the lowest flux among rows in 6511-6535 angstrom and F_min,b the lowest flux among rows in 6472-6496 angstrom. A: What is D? -0.036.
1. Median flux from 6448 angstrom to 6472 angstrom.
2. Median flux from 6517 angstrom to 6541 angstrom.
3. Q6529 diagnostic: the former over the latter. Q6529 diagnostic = 0.99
